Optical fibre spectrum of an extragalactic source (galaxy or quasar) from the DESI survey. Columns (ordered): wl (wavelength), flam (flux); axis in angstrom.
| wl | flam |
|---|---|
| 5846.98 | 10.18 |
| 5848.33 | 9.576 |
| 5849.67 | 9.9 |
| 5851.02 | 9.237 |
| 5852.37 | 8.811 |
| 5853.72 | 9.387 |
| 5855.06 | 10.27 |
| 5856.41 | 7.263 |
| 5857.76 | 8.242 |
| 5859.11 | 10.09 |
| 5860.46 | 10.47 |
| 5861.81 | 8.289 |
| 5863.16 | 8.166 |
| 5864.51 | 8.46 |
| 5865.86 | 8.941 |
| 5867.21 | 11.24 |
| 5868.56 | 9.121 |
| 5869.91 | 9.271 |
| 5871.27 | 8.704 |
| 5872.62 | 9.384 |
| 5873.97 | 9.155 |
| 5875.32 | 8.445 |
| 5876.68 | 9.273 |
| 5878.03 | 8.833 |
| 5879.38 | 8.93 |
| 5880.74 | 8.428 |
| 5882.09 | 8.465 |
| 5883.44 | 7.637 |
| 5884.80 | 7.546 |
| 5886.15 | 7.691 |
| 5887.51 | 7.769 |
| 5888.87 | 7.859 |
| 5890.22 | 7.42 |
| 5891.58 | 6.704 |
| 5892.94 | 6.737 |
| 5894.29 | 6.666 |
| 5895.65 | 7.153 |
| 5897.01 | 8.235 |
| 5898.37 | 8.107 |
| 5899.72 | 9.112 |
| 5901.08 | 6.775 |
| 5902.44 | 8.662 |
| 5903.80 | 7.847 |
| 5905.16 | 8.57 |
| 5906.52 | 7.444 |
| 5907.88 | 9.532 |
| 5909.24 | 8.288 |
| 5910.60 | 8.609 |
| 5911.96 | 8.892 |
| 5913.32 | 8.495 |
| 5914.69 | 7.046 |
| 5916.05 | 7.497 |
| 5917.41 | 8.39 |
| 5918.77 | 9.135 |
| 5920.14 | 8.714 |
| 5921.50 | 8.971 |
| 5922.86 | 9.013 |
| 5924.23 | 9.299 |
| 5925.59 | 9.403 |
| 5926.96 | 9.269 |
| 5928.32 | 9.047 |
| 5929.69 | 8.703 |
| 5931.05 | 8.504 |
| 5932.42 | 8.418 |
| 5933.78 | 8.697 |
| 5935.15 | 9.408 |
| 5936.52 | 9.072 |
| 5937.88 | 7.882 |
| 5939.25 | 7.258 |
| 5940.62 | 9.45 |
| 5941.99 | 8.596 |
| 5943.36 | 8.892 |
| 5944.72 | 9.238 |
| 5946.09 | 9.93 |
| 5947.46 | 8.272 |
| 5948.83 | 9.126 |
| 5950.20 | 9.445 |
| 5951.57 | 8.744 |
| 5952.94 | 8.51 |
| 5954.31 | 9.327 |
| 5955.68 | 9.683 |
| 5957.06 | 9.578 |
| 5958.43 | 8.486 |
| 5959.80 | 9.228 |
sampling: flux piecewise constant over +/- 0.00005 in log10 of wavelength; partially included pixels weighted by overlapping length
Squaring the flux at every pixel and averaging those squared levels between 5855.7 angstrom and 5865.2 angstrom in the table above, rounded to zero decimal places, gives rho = 77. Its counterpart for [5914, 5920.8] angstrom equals 67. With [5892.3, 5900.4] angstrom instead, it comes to 60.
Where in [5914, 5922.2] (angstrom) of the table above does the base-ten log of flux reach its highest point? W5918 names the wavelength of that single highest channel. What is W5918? 5918.77 angstrom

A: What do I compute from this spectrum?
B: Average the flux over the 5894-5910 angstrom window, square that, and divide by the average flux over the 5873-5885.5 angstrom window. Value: 7.6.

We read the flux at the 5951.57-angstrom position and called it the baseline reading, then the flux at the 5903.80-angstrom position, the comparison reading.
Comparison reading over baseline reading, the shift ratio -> 0.90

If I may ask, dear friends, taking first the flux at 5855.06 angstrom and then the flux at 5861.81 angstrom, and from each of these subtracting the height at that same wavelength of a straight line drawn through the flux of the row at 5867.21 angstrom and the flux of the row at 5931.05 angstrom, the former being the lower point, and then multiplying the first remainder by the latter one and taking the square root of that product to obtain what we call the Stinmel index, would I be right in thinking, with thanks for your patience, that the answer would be 2.18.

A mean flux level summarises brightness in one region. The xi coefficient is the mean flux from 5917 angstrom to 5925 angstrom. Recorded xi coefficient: 8.9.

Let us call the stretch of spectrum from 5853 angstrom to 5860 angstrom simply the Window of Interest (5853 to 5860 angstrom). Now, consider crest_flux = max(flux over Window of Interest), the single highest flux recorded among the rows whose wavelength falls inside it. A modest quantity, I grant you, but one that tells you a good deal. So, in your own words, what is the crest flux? 10.27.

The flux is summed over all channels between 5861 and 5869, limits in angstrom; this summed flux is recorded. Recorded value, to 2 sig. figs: 54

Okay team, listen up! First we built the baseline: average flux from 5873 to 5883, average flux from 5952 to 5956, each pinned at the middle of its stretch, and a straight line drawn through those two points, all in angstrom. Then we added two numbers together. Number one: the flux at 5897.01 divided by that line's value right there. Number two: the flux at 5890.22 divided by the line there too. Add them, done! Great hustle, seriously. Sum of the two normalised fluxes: 1.77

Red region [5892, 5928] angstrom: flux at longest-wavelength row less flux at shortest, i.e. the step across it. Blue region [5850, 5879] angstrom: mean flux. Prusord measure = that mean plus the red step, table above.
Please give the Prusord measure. 12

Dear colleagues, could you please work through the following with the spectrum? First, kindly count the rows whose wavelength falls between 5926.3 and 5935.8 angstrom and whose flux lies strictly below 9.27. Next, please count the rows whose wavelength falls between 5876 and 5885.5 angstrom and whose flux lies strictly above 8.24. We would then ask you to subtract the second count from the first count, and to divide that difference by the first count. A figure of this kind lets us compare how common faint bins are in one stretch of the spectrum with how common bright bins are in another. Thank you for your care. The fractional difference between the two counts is 0.2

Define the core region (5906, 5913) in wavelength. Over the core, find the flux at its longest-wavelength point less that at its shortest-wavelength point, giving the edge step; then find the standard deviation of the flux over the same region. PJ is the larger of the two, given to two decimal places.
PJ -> 1.45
